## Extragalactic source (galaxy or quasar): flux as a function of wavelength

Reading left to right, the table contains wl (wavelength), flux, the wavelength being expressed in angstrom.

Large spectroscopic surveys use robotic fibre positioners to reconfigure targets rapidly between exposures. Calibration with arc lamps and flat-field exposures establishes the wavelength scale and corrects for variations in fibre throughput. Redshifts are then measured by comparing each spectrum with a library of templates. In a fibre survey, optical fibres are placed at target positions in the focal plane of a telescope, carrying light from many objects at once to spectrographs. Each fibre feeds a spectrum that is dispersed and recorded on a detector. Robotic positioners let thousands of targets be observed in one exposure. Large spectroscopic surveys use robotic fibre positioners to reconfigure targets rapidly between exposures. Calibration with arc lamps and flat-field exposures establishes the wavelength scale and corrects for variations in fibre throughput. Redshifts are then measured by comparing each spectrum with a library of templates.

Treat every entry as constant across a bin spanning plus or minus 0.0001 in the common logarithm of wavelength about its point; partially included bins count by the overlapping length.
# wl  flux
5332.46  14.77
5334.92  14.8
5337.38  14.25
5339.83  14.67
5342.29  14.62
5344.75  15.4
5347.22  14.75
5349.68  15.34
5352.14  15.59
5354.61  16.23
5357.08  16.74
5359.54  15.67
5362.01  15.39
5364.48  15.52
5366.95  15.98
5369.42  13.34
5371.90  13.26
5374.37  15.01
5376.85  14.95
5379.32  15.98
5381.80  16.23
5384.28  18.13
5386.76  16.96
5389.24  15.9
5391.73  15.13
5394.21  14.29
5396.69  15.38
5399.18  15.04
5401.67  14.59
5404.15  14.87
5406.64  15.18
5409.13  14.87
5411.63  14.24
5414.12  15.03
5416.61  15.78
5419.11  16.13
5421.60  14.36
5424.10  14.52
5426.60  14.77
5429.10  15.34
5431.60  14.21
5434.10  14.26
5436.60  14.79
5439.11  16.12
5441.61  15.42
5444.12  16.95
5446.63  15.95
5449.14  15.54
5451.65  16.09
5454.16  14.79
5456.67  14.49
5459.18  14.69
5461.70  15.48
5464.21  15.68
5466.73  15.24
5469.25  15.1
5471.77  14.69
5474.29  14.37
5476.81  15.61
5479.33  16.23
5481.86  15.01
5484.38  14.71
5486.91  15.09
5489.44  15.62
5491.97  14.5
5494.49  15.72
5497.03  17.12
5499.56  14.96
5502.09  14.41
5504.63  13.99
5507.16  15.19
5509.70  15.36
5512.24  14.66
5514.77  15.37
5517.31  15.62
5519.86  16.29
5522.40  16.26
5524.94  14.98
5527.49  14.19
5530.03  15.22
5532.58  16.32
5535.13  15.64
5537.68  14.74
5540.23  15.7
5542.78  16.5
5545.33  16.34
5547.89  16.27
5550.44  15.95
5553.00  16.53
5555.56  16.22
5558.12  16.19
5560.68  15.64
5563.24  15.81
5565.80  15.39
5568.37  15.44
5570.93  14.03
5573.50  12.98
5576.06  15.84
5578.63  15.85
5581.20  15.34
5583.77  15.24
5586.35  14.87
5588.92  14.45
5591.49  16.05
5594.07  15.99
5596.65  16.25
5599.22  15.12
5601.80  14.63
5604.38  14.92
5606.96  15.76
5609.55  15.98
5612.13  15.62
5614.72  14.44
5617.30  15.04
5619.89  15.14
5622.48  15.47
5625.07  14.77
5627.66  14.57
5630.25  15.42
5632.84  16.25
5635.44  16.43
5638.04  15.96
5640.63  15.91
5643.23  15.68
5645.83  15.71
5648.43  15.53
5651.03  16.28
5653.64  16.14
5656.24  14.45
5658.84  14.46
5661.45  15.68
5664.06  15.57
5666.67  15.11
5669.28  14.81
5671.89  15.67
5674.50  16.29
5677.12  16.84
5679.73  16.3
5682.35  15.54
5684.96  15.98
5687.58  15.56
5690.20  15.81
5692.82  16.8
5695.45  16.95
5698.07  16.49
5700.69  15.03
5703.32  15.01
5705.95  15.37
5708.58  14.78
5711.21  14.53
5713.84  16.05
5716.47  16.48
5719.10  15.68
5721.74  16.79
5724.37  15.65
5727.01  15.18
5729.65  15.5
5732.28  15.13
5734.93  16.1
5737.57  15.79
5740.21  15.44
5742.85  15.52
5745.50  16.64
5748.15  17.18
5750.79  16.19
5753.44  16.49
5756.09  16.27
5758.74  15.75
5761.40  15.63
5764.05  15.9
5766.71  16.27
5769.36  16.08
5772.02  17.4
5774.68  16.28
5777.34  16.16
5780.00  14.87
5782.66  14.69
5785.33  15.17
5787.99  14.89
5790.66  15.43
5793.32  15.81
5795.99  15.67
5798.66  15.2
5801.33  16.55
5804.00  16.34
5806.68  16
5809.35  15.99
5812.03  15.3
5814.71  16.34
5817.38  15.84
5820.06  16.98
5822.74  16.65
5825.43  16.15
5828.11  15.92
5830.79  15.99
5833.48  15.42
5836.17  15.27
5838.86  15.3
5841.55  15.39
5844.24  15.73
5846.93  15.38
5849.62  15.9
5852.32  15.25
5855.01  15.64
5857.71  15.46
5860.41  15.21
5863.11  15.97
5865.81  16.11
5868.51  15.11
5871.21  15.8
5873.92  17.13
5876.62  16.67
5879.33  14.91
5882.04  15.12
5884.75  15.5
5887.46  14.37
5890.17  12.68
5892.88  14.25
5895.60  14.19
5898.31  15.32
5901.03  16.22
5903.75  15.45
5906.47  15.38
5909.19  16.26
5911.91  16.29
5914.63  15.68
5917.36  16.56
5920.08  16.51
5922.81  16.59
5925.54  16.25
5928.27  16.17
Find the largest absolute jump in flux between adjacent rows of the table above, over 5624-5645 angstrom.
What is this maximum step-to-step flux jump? 0.85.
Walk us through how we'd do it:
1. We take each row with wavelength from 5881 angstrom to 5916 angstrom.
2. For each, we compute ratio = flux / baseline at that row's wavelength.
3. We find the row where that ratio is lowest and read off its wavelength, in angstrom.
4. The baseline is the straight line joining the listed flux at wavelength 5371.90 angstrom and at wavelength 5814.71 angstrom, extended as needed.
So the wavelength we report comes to 5890.17 angstrom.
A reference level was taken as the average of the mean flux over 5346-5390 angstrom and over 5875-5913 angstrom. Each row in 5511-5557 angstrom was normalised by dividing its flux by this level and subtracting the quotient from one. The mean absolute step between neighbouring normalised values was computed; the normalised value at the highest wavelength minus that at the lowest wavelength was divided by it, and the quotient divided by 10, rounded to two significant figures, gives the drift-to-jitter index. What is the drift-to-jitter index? -0.25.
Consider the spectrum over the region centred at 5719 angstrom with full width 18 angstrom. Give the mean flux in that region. 15.8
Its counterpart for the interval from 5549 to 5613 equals 15.4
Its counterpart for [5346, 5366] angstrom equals 15.7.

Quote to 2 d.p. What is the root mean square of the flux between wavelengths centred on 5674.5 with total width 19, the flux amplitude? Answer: 15.81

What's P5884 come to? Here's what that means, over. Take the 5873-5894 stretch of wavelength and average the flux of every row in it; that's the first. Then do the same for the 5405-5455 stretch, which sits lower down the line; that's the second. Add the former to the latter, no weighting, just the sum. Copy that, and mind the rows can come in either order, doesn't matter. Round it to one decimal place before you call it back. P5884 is 30.3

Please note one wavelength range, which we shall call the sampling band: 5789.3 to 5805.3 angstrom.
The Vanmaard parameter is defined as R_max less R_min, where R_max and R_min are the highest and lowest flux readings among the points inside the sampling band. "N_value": 1.35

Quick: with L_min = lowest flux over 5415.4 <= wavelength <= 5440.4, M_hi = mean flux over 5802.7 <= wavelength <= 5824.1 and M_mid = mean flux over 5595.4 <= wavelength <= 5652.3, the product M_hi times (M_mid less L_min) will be 21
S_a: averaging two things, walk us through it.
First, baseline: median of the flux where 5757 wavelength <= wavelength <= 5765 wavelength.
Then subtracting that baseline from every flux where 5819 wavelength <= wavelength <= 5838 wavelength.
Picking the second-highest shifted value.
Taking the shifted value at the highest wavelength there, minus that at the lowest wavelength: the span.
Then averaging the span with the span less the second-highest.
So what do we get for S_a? -2.2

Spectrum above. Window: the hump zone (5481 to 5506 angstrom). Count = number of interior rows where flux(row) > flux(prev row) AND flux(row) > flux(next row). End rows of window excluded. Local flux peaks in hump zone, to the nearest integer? 2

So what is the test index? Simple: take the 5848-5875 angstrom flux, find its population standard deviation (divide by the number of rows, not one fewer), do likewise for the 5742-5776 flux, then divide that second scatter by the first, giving 0.95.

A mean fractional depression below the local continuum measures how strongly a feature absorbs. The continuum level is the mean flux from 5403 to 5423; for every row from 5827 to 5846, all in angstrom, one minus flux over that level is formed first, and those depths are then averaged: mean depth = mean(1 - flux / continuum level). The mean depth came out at -0.034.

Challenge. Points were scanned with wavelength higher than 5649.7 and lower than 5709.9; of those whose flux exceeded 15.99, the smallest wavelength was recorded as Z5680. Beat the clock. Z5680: 5651.03 angstrom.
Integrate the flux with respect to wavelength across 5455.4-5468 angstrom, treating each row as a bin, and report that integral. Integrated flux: 190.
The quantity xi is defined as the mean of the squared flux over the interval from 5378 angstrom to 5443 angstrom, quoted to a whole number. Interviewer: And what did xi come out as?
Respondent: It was 235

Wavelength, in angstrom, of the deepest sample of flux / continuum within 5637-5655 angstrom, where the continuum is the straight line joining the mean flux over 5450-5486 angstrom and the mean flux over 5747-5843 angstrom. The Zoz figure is 5648.43 angstrom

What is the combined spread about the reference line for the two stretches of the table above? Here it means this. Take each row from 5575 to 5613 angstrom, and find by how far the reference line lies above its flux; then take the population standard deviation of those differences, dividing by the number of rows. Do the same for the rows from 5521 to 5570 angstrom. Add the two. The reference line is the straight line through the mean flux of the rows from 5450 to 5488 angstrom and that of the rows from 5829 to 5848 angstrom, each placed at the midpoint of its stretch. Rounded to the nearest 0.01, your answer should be 1.17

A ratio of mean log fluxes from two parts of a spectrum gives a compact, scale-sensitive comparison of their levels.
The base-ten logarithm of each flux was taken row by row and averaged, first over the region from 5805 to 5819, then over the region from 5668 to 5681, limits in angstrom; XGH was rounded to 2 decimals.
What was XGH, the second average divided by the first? 1.00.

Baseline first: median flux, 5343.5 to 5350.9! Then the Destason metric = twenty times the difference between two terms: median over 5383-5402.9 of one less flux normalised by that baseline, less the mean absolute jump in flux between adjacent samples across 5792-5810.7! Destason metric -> -8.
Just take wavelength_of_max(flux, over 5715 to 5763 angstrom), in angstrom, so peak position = 5748.15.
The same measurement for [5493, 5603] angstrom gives 5497.03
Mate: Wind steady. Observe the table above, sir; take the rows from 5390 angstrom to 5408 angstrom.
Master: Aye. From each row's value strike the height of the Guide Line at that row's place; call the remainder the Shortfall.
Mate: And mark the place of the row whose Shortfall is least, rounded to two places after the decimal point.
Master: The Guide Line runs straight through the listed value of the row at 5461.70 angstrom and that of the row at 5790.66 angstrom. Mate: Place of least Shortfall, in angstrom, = 5394.21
